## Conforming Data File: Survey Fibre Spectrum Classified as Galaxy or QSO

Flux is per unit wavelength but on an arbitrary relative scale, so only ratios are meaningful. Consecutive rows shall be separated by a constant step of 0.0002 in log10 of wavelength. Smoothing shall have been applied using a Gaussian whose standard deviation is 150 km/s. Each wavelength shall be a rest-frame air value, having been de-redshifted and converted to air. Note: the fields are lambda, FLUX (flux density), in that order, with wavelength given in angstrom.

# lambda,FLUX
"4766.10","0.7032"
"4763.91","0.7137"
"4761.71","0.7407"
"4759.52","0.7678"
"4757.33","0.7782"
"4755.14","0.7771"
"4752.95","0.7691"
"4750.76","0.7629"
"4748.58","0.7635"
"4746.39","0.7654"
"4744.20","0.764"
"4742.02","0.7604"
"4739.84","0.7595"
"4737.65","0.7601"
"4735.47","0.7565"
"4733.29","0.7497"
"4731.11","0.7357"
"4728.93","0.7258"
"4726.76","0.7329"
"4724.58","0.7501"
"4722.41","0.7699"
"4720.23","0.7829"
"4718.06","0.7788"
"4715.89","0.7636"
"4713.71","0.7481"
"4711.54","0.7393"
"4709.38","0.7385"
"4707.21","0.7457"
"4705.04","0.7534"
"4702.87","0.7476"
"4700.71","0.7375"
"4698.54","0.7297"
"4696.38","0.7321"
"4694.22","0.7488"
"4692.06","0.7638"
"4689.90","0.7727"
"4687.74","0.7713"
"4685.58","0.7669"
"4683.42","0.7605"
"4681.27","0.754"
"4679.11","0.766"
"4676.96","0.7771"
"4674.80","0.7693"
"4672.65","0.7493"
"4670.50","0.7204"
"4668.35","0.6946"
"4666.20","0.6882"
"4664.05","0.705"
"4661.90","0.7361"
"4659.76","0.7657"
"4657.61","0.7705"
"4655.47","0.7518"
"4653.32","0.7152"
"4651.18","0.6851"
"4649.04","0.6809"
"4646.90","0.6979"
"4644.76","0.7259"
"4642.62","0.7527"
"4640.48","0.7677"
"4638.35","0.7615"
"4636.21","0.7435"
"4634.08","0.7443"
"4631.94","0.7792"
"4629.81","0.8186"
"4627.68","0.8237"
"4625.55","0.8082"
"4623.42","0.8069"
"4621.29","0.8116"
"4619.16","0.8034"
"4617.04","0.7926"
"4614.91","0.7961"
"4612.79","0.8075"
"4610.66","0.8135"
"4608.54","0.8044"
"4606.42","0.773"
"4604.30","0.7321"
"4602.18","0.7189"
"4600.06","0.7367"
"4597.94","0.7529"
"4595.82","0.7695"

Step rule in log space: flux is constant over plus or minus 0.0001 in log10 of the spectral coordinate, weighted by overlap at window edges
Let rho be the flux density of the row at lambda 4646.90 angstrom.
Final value 0.6979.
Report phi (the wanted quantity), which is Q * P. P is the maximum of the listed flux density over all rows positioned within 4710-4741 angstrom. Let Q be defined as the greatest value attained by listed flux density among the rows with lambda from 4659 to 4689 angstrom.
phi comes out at 0.608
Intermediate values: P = 0.7829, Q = 0.7771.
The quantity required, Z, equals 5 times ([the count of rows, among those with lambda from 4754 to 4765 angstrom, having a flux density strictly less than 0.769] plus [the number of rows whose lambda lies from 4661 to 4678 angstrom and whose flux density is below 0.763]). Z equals 45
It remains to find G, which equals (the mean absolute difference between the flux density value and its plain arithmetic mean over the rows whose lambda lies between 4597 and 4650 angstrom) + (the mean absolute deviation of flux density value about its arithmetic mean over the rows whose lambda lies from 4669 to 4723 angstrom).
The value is 0.048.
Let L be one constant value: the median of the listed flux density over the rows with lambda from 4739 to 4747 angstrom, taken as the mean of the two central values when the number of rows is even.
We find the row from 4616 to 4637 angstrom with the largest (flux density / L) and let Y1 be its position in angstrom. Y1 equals 4627.68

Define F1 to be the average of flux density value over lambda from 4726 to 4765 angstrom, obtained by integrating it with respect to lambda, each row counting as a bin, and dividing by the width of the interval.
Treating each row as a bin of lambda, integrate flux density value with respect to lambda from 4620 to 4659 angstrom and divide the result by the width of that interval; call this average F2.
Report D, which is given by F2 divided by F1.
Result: 1.00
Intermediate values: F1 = 0.755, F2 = 0.758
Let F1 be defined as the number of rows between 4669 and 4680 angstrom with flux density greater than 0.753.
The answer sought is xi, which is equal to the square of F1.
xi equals 9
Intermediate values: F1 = 3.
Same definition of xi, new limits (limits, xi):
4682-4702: 25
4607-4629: 100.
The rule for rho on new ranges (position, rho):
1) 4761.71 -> 0.7407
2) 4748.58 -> 0.7635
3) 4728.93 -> 0.7258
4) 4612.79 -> 0.8075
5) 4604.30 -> 0.7321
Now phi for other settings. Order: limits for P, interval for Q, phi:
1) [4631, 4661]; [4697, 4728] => 0.610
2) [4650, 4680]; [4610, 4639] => 0.640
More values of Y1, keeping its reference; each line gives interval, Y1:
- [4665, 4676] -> 4674.80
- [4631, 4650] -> 4631.94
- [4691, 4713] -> 4692.06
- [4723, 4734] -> 4724.58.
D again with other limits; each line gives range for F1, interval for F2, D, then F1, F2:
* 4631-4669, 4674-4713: 1.03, 0.732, 0.754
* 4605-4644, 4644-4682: 0.93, 0.788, 0.731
